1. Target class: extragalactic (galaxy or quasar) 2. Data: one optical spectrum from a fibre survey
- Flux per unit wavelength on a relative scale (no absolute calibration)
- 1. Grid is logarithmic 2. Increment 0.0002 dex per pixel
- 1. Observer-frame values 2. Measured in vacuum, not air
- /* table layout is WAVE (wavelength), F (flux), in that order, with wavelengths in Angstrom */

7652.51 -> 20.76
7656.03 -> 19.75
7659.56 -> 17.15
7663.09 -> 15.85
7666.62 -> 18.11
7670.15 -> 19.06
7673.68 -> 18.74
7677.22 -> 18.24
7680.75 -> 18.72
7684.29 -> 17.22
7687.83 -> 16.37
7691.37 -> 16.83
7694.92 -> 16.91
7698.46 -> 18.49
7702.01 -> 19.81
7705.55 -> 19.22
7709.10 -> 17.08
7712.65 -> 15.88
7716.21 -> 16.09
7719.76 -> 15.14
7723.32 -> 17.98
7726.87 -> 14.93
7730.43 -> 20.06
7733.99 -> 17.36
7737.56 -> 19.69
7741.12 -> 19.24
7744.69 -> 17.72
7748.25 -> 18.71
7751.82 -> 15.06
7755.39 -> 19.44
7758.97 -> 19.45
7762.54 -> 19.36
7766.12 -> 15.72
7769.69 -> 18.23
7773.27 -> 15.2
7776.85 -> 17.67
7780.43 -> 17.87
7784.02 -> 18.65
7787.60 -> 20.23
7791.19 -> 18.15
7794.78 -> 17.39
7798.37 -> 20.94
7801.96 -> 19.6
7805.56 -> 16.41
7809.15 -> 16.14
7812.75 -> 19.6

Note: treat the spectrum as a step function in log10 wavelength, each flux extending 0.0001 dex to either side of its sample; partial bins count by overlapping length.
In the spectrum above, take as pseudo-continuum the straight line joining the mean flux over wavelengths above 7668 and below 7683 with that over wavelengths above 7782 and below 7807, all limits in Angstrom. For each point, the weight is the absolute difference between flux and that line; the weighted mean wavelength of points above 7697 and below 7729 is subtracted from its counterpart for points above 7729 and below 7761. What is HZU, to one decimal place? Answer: 27.9 Angstrom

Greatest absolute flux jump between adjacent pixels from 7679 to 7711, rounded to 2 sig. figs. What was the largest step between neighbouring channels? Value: 2.1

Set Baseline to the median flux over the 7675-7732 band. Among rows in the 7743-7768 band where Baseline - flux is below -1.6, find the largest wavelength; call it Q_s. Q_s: 7762.54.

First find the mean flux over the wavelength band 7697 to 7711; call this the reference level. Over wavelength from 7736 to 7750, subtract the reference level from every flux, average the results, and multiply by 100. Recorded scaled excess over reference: 19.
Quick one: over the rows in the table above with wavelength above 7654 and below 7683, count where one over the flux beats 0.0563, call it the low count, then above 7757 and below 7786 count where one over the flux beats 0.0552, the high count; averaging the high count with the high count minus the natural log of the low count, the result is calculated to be 3.7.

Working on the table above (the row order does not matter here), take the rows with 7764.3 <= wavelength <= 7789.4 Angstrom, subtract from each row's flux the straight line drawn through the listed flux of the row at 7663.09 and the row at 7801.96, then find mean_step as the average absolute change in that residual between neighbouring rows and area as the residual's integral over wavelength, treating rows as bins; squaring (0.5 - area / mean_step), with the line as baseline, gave 370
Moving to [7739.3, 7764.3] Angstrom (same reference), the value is 4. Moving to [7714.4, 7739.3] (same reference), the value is 7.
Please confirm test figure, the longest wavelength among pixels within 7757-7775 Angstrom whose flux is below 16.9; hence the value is 7773.27 Angstrom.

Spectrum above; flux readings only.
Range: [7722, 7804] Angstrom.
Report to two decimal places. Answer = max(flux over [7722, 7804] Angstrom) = 20.94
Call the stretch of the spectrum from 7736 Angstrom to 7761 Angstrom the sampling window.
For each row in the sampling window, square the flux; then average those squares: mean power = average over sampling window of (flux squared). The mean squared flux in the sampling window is 344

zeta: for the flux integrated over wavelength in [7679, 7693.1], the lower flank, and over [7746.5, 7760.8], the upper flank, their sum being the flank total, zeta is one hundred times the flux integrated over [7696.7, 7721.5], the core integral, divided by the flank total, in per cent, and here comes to 86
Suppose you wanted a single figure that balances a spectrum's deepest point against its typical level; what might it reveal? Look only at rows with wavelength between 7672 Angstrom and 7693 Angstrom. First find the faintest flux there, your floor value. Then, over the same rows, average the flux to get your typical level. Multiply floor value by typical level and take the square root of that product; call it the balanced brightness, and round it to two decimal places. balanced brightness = 17.02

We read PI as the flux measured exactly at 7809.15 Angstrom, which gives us 16.14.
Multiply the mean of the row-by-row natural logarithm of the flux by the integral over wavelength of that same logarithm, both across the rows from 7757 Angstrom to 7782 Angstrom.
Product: 206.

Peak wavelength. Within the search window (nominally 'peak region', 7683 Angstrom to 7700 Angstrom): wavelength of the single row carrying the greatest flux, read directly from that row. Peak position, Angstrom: 7698.46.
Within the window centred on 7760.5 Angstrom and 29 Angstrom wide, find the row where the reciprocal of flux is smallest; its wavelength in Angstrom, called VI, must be 7758.97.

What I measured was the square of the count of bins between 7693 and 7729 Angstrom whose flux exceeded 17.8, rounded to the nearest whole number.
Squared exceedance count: 16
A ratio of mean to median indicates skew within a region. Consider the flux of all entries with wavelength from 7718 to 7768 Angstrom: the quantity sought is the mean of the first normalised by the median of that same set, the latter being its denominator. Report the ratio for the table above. 0.973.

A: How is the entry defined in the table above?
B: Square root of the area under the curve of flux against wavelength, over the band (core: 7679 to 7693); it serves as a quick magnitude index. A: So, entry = 15.6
